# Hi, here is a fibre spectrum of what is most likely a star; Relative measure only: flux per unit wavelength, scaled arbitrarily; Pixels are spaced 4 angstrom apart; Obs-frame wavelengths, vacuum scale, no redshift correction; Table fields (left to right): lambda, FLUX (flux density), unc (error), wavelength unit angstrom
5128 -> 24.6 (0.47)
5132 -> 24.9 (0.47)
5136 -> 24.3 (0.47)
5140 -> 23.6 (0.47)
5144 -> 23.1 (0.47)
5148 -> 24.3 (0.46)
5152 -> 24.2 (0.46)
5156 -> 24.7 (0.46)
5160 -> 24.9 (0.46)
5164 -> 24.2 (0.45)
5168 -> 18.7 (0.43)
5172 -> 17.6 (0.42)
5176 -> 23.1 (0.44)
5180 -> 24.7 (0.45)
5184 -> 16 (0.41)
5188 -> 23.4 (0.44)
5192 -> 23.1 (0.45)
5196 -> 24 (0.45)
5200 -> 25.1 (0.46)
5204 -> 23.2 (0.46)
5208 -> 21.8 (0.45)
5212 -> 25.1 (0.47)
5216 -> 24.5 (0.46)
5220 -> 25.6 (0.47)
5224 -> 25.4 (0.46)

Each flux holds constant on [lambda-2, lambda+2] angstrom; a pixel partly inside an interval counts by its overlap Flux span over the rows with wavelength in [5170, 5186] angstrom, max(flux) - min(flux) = 9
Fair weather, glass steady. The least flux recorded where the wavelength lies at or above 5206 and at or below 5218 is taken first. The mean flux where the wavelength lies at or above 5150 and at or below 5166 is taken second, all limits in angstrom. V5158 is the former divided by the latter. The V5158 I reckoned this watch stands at 0.89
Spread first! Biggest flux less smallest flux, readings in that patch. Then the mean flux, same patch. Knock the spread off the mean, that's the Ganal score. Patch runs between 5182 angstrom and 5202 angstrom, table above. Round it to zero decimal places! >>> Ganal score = 13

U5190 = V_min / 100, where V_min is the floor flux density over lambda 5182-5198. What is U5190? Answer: 0.16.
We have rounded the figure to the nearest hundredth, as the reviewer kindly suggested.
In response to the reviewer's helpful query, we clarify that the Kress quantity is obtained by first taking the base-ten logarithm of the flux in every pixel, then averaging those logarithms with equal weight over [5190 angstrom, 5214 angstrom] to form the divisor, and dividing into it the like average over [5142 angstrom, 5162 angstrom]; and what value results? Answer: 1.01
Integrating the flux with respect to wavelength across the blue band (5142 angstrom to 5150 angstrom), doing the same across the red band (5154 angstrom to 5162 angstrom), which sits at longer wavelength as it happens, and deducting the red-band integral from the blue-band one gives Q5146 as -9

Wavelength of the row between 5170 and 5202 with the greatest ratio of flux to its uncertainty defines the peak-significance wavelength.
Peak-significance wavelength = 5180 angstrom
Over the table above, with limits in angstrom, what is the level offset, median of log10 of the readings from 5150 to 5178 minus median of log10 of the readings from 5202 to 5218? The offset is 0.006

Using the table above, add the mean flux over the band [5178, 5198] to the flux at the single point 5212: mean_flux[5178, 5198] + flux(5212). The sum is 47.3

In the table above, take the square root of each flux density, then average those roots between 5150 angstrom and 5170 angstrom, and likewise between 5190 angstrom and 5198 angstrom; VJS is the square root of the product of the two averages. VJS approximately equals 4.84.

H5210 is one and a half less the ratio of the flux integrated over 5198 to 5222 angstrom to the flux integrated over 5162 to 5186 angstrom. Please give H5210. 0.33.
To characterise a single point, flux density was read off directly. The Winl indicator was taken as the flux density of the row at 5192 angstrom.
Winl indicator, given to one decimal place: 23.1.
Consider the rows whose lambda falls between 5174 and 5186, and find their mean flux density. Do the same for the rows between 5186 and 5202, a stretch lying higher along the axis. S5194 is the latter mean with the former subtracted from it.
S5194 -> 3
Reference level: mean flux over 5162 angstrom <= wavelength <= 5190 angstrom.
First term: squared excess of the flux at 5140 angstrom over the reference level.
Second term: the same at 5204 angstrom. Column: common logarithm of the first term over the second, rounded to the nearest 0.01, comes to 0.15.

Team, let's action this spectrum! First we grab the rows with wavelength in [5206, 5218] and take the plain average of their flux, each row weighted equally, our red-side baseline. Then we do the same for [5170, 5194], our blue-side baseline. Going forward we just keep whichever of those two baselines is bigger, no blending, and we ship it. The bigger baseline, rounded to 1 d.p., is 23.8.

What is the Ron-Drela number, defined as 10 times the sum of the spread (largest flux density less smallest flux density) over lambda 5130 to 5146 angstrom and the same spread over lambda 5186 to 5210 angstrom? 51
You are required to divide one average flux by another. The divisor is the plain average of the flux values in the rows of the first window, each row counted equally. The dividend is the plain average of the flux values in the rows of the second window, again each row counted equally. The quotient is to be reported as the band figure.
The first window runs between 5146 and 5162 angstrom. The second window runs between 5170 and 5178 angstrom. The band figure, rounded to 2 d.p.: 0.83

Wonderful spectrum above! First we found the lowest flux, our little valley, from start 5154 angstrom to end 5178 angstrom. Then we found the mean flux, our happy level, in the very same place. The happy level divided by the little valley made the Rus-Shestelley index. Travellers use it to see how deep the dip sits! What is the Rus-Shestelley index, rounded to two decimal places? 1.26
